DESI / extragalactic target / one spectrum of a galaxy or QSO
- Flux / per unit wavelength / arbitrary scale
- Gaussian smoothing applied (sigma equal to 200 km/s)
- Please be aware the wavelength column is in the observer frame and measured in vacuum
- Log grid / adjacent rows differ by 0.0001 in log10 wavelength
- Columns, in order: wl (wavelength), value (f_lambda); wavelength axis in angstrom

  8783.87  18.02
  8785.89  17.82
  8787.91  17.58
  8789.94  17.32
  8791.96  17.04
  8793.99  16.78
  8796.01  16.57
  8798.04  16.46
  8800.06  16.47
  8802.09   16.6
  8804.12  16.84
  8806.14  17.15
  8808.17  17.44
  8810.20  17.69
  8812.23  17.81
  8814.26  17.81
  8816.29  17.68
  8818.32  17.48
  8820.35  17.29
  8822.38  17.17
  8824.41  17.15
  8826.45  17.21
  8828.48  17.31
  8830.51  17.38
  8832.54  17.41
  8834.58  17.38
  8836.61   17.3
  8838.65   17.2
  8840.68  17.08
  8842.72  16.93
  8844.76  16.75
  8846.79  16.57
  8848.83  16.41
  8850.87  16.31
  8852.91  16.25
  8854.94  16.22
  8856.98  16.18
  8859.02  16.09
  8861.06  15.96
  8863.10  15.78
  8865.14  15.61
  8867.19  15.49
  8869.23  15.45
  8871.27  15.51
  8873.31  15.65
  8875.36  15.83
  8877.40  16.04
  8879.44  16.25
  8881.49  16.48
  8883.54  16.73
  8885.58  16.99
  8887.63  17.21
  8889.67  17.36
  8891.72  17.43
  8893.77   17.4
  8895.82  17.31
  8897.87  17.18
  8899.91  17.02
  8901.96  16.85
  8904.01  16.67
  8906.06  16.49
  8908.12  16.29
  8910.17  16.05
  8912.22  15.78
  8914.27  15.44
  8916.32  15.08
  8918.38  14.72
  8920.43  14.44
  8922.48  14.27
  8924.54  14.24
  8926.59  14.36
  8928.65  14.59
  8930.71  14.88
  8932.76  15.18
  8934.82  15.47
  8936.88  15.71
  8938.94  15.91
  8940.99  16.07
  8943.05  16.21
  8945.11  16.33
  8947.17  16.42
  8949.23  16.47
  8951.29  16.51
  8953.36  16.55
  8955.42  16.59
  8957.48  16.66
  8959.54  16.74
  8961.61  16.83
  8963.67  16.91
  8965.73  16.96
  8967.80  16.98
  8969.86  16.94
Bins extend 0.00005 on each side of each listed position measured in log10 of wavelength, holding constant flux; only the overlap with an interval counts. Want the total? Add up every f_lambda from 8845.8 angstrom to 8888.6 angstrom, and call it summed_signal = 339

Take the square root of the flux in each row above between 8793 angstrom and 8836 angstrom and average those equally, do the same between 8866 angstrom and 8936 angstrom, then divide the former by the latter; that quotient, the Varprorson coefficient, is 1.04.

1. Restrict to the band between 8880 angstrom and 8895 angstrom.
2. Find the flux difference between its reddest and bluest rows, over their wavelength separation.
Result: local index 0.075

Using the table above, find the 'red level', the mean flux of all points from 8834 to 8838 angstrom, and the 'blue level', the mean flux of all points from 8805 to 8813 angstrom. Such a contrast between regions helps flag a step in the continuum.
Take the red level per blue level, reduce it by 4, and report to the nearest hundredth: -3.01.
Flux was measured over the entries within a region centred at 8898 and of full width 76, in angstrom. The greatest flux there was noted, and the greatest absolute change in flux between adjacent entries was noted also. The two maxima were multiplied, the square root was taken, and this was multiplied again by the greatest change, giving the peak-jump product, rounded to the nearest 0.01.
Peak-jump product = 0.90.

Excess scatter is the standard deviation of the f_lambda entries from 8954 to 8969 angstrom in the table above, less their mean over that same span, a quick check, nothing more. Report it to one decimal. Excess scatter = -16.7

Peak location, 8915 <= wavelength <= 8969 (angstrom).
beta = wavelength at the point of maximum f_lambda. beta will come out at 8967.80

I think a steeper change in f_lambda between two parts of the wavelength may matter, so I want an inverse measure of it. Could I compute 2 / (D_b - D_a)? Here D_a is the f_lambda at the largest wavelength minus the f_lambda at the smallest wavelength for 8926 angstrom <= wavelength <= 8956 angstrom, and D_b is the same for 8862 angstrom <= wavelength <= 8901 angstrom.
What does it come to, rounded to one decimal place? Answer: -2.0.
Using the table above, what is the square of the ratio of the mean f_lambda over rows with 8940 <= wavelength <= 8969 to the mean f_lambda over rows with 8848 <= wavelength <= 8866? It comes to 1.06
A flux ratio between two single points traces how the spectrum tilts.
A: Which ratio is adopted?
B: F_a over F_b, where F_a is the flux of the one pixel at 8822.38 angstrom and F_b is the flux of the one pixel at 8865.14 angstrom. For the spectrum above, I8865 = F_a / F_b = 1.10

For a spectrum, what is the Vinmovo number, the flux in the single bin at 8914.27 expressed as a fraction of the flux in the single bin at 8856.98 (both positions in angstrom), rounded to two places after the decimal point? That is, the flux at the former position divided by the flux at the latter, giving 0.95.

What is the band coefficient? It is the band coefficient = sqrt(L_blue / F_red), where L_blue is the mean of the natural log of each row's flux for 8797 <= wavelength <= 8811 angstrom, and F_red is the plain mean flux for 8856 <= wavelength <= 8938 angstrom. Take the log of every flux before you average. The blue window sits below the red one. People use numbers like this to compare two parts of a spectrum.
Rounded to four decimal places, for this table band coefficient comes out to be 0.4214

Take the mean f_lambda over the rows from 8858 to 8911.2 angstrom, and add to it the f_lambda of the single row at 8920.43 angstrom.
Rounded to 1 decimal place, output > 30.9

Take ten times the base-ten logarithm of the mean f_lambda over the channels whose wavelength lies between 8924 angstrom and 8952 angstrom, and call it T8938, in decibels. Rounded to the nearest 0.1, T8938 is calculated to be 11.9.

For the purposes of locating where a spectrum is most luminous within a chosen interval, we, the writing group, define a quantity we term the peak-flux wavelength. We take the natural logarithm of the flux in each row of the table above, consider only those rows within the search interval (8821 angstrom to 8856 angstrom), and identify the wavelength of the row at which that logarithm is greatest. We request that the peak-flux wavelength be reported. 8832.54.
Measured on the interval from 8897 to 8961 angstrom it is 8897.87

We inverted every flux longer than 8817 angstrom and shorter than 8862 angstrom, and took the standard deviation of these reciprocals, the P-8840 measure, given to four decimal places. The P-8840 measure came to 0.0018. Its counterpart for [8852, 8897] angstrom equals 0.0025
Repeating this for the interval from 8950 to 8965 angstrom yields 0.0005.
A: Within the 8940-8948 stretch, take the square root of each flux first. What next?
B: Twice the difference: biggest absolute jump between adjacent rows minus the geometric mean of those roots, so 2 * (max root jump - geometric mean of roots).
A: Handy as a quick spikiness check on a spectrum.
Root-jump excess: -8.03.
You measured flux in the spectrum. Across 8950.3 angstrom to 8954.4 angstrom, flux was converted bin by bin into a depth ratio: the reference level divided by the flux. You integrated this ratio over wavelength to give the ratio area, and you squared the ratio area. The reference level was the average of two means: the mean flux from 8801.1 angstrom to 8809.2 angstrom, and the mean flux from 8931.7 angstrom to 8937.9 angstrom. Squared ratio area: 16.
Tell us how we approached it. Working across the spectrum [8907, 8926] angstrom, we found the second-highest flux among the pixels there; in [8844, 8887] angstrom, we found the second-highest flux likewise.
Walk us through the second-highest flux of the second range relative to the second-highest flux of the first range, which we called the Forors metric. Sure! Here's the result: 1.04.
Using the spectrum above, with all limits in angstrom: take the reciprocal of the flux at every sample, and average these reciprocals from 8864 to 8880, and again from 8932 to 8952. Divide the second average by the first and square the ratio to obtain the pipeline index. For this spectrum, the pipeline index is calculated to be 0.96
